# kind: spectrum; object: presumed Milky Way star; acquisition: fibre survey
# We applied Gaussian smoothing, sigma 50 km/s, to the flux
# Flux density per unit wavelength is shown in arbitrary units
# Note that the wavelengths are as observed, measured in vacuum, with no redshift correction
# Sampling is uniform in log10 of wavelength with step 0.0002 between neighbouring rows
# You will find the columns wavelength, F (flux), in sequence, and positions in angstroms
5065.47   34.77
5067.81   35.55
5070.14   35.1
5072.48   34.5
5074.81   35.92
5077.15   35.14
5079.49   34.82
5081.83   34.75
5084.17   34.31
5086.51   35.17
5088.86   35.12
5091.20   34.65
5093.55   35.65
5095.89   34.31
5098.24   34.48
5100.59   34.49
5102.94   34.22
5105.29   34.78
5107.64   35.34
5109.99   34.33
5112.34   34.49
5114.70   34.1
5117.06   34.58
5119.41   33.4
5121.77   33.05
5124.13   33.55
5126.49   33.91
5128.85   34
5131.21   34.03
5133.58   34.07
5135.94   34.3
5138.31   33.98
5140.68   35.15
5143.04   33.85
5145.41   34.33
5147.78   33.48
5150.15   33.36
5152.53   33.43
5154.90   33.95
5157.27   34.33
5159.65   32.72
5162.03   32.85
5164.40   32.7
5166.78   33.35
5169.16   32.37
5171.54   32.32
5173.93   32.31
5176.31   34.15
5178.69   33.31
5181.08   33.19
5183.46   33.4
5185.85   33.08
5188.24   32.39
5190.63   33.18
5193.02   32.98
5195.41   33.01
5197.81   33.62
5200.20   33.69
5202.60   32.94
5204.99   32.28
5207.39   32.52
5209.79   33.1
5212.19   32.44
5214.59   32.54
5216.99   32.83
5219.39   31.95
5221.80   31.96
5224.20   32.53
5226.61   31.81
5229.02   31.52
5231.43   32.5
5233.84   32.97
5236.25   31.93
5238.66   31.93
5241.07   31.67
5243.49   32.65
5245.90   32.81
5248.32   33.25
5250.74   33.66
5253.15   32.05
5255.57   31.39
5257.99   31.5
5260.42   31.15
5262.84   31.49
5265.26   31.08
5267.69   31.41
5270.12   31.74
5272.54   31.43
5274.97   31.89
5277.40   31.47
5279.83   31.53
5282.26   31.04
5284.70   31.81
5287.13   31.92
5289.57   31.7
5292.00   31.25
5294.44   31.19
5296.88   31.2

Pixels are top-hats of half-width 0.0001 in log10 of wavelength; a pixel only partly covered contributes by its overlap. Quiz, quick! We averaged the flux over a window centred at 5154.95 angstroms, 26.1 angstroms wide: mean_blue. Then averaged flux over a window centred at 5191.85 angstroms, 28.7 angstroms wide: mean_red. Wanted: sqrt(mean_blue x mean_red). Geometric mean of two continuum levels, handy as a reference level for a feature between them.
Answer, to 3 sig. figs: 33.3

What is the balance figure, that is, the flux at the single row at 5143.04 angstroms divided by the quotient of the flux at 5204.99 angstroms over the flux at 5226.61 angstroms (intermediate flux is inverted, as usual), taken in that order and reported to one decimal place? 33.4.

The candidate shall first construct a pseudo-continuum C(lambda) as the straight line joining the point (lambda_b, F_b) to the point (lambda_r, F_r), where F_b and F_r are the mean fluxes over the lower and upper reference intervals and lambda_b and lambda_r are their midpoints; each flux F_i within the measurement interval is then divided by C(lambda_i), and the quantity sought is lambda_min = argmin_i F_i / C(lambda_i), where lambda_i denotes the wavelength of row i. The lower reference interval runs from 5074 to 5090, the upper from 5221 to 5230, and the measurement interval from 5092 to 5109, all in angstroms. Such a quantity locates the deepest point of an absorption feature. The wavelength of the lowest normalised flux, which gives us 5095.89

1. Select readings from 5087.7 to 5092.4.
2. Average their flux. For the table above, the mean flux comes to 34.9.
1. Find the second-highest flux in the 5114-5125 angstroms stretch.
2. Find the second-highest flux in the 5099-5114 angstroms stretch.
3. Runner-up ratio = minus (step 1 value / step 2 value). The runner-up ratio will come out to -0.980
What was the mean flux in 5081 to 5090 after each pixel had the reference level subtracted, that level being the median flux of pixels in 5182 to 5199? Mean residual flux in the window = 1.8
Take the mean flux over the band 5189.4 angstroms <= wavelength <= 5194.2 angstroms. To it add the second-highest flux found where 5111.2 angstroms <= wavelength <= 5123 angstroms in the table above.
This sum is 67.57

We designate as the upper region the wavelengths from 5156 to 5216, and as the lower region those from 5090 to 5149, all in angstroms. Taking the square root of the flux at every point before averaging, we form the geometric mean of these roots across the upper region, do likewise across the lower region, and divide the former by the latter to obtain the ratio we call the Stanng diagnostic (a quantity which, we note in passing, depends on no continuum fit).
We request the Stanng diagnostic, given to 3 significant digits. 0.981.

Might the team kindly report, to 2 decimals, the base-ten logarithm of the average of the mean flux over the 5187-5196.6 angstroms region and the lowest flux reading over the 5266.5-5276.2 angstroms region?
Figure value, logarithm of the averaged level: 1.51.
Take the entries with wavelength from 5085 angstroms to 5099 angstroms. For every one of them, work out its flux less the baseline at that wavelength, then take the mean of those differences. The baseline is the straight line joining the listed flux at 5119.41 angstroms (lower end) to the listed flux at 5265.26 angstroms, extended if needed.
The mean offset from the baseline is 1.1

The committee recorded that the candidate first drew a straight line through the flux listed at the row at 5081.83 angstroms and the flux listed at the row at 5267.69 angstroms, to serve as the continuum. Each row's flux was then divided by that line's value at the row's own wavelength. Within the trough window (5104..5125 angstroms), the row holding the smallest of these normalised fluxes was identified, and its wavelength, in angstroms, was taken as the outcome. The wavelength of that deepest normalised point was 5121.77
